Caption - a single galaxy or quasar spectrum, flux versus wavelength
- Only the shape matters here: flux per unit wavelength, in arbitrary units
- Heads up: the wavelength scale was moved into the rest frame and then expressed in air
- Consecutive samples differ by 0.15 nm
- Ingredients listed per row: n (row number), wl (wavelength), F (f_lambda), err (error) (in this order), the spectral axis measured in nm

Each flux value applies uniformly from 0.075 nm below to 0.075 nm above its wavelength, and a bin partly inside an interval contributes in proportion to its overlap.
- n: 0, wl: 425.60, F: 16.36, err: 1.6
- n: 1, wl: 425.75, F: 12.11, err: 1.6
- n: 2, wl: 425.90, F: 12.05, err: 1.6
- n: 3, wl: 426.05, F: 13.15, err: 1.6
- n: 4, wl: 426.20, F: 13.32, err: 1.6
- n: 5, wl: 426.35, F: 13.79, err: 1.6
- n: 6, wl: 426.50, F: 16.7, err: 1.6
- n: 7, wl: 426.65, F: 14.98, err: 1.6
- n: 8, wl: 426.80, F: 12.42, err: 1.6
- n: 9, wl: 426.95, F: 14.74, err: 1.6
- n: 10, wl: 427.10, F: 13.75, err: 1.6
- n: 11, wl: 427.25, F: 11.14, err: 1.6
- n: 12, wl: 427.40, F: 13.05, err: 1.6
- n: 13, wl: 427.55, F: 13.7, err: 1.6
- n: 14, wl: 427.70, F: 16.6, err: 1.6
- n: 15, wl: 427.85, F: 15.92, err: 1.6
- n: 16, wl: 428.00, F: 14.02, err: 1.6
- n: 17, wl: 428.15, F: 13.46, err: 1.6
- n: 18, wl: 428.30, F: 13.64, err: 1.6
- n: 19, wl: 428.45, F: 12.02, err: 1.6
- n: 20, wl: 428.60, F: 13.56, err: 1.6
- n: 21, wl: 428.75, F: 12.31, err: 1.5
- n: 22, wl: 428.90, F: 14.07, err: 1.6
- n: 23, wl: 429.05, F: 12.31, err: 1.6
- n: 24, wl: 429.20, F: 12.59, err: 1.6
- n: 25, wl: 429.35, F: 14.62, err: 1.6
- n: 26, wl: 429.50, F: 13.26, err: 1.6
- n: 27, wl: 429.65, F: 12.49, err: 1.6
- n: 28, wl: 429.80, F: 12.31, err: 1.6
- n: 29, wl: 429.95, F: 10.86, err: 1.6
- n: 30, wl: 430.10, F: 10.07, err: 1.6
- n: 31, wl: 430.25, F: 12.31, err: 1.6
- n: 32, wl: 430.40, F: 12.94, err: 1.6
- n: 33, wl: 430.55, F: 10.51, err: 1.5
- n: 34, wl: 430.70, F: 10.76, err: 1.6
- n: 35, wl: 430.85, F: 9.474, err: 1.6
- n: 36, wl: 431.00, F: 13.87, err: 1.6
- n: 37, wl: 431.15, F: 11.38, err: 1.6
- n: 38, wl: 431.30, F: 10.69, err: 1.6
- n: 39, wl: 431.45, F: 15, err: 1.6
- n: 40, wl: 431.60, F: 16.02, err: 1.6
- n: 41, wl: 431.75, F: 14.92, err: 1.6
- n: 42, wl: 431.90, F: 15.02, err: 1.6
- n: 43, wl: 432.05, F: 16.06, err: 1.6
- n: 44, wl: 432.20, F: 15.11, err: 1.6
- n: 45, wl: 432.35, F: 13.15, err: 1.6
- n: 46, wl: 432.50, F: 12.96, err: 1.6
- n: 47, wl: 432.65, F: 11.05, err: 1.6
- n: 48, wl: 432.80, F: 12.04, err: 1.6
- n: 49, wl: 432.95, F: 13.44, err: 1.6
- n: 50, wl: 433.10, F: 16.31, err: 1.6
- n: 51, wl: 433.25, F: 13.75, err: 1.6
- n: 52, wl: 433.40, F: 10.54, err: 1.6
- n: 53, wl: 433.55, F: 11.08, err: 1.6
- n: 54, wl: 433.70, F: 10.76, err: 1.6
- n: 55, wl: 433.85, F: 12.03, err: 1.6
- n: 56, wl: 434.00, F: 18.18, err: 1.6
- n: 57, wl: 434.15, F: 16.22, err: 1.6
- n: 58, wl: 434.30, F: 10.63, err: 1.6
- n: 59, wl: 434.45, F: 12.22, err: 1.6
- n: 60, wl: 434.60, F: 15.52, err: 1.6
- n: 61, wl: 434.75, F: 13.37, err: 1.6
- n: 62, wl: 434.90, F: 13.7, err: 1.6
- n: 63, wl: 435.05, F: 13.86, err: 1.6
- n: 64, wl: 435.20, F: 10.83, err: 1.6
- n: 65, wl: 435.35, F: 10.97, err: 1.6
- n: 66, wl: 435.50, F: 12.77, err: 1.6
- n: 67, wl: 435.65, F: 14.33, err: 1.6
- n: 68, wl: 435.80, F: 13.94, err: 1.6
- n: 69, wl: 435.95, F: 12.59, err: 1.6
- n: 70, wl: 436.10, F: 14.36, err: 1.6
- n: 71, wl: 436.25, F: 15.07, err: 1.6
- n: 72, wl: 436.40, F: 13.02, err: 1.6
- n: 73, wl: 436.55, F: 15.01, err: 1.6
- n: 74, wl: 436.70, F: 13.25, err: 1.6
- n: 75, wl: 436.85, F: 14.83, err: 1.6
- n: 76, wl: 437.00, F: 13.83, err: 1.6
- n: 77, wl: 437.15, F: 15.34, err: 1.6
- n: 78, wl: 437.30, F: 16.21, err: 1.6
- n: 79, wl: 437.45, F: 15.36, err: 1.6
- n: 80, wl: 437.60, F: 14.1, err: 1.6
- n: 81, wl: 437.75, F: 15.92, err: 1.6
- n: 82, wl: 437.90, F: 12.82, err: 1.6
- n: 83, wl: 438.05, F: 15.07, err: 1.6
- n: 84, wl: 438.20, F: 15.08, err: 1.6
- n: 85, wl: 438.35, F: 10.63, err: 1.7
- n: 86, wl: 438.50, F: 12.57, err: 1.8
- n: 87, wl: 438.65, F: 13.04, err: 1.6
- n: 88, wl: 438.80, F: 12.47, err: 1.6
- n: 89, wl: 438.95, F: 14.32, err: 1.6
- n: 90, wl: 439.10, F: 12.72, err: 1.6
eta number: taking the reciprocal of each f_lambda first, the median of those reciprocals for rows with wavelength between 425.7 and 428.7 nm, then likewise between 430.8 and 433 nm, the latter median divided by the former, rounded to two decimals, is 1.01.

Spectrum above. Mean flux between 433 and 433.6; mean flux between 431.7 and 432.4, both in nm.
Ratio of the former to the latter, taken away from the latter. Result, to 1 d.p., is 14.0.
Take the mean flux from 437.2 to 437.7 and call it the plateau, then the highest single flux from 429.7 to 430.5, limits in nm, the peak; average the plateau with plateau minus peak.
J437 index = 8.8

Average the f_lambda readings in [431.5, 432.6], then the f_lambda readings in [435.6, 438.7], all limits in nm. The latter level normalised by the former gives 0.96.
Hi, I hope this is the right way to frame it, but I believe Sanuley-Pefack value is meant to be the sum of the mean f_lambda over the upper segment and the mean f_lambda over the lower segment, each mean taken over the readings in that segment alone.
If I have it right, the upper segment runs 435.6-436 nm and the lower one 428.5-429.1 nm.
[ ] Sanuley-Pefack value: 26.7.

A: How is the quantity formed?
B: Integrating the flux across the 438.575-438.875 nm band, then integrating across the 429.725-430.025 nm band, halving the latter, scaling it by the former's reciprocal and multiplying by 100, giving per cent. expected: 45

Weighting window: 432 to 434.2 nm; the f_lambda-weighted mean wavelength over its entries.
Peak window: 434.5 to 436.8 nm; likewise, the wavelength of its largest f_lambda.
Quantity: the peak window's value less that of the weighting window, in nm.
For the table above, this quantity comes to 1.50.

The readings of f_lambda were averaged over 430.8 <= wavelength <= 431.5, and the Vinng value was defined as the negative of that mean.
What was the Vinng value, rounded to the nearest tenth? -12.1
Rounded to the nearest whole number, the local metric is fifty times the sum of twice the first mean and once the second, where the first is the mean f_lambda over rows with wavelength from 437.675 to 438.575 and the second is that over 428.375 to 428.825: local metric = 2000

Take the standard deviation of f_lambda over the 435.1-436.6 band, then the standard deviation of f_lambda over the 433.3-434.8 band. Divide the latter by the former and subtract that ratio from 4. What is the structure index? 2.23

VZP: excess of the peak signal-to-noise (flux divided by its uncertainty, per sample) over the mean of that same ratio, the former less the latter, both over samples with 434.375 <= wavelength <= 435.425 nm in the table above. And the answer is 1.6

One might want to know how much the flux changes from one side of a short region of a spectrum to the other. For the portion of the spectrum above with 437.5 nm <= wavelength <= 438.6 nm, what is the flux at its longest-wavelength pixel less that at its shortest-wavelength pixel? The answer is -2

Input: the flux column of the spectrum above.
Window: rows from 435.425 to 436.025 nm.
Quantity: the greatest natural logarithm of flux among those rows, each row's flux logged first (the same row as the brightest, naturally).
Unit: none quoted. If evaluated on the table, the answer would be 2.66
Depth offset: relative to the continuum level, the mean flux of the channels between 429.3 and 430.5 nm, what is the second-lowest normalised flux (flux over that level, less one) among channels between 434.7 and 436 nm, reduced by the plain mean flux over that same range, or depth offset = -13.0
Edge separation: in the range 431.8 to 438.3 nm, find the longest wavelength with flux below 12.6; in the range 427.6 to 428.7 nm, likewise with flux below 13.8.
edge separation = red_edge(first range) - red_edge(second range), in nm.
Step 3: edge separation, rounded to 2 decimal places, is 7.35 nm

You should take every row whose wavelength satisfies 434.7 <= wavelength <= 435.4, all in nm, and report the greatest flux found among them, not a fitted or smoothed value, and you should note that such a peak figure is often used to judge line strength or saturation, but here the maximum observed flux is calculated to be 13.86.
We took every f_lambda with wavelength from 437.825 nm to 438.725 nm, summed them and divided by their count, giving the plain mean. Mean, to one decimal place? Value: 13.2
